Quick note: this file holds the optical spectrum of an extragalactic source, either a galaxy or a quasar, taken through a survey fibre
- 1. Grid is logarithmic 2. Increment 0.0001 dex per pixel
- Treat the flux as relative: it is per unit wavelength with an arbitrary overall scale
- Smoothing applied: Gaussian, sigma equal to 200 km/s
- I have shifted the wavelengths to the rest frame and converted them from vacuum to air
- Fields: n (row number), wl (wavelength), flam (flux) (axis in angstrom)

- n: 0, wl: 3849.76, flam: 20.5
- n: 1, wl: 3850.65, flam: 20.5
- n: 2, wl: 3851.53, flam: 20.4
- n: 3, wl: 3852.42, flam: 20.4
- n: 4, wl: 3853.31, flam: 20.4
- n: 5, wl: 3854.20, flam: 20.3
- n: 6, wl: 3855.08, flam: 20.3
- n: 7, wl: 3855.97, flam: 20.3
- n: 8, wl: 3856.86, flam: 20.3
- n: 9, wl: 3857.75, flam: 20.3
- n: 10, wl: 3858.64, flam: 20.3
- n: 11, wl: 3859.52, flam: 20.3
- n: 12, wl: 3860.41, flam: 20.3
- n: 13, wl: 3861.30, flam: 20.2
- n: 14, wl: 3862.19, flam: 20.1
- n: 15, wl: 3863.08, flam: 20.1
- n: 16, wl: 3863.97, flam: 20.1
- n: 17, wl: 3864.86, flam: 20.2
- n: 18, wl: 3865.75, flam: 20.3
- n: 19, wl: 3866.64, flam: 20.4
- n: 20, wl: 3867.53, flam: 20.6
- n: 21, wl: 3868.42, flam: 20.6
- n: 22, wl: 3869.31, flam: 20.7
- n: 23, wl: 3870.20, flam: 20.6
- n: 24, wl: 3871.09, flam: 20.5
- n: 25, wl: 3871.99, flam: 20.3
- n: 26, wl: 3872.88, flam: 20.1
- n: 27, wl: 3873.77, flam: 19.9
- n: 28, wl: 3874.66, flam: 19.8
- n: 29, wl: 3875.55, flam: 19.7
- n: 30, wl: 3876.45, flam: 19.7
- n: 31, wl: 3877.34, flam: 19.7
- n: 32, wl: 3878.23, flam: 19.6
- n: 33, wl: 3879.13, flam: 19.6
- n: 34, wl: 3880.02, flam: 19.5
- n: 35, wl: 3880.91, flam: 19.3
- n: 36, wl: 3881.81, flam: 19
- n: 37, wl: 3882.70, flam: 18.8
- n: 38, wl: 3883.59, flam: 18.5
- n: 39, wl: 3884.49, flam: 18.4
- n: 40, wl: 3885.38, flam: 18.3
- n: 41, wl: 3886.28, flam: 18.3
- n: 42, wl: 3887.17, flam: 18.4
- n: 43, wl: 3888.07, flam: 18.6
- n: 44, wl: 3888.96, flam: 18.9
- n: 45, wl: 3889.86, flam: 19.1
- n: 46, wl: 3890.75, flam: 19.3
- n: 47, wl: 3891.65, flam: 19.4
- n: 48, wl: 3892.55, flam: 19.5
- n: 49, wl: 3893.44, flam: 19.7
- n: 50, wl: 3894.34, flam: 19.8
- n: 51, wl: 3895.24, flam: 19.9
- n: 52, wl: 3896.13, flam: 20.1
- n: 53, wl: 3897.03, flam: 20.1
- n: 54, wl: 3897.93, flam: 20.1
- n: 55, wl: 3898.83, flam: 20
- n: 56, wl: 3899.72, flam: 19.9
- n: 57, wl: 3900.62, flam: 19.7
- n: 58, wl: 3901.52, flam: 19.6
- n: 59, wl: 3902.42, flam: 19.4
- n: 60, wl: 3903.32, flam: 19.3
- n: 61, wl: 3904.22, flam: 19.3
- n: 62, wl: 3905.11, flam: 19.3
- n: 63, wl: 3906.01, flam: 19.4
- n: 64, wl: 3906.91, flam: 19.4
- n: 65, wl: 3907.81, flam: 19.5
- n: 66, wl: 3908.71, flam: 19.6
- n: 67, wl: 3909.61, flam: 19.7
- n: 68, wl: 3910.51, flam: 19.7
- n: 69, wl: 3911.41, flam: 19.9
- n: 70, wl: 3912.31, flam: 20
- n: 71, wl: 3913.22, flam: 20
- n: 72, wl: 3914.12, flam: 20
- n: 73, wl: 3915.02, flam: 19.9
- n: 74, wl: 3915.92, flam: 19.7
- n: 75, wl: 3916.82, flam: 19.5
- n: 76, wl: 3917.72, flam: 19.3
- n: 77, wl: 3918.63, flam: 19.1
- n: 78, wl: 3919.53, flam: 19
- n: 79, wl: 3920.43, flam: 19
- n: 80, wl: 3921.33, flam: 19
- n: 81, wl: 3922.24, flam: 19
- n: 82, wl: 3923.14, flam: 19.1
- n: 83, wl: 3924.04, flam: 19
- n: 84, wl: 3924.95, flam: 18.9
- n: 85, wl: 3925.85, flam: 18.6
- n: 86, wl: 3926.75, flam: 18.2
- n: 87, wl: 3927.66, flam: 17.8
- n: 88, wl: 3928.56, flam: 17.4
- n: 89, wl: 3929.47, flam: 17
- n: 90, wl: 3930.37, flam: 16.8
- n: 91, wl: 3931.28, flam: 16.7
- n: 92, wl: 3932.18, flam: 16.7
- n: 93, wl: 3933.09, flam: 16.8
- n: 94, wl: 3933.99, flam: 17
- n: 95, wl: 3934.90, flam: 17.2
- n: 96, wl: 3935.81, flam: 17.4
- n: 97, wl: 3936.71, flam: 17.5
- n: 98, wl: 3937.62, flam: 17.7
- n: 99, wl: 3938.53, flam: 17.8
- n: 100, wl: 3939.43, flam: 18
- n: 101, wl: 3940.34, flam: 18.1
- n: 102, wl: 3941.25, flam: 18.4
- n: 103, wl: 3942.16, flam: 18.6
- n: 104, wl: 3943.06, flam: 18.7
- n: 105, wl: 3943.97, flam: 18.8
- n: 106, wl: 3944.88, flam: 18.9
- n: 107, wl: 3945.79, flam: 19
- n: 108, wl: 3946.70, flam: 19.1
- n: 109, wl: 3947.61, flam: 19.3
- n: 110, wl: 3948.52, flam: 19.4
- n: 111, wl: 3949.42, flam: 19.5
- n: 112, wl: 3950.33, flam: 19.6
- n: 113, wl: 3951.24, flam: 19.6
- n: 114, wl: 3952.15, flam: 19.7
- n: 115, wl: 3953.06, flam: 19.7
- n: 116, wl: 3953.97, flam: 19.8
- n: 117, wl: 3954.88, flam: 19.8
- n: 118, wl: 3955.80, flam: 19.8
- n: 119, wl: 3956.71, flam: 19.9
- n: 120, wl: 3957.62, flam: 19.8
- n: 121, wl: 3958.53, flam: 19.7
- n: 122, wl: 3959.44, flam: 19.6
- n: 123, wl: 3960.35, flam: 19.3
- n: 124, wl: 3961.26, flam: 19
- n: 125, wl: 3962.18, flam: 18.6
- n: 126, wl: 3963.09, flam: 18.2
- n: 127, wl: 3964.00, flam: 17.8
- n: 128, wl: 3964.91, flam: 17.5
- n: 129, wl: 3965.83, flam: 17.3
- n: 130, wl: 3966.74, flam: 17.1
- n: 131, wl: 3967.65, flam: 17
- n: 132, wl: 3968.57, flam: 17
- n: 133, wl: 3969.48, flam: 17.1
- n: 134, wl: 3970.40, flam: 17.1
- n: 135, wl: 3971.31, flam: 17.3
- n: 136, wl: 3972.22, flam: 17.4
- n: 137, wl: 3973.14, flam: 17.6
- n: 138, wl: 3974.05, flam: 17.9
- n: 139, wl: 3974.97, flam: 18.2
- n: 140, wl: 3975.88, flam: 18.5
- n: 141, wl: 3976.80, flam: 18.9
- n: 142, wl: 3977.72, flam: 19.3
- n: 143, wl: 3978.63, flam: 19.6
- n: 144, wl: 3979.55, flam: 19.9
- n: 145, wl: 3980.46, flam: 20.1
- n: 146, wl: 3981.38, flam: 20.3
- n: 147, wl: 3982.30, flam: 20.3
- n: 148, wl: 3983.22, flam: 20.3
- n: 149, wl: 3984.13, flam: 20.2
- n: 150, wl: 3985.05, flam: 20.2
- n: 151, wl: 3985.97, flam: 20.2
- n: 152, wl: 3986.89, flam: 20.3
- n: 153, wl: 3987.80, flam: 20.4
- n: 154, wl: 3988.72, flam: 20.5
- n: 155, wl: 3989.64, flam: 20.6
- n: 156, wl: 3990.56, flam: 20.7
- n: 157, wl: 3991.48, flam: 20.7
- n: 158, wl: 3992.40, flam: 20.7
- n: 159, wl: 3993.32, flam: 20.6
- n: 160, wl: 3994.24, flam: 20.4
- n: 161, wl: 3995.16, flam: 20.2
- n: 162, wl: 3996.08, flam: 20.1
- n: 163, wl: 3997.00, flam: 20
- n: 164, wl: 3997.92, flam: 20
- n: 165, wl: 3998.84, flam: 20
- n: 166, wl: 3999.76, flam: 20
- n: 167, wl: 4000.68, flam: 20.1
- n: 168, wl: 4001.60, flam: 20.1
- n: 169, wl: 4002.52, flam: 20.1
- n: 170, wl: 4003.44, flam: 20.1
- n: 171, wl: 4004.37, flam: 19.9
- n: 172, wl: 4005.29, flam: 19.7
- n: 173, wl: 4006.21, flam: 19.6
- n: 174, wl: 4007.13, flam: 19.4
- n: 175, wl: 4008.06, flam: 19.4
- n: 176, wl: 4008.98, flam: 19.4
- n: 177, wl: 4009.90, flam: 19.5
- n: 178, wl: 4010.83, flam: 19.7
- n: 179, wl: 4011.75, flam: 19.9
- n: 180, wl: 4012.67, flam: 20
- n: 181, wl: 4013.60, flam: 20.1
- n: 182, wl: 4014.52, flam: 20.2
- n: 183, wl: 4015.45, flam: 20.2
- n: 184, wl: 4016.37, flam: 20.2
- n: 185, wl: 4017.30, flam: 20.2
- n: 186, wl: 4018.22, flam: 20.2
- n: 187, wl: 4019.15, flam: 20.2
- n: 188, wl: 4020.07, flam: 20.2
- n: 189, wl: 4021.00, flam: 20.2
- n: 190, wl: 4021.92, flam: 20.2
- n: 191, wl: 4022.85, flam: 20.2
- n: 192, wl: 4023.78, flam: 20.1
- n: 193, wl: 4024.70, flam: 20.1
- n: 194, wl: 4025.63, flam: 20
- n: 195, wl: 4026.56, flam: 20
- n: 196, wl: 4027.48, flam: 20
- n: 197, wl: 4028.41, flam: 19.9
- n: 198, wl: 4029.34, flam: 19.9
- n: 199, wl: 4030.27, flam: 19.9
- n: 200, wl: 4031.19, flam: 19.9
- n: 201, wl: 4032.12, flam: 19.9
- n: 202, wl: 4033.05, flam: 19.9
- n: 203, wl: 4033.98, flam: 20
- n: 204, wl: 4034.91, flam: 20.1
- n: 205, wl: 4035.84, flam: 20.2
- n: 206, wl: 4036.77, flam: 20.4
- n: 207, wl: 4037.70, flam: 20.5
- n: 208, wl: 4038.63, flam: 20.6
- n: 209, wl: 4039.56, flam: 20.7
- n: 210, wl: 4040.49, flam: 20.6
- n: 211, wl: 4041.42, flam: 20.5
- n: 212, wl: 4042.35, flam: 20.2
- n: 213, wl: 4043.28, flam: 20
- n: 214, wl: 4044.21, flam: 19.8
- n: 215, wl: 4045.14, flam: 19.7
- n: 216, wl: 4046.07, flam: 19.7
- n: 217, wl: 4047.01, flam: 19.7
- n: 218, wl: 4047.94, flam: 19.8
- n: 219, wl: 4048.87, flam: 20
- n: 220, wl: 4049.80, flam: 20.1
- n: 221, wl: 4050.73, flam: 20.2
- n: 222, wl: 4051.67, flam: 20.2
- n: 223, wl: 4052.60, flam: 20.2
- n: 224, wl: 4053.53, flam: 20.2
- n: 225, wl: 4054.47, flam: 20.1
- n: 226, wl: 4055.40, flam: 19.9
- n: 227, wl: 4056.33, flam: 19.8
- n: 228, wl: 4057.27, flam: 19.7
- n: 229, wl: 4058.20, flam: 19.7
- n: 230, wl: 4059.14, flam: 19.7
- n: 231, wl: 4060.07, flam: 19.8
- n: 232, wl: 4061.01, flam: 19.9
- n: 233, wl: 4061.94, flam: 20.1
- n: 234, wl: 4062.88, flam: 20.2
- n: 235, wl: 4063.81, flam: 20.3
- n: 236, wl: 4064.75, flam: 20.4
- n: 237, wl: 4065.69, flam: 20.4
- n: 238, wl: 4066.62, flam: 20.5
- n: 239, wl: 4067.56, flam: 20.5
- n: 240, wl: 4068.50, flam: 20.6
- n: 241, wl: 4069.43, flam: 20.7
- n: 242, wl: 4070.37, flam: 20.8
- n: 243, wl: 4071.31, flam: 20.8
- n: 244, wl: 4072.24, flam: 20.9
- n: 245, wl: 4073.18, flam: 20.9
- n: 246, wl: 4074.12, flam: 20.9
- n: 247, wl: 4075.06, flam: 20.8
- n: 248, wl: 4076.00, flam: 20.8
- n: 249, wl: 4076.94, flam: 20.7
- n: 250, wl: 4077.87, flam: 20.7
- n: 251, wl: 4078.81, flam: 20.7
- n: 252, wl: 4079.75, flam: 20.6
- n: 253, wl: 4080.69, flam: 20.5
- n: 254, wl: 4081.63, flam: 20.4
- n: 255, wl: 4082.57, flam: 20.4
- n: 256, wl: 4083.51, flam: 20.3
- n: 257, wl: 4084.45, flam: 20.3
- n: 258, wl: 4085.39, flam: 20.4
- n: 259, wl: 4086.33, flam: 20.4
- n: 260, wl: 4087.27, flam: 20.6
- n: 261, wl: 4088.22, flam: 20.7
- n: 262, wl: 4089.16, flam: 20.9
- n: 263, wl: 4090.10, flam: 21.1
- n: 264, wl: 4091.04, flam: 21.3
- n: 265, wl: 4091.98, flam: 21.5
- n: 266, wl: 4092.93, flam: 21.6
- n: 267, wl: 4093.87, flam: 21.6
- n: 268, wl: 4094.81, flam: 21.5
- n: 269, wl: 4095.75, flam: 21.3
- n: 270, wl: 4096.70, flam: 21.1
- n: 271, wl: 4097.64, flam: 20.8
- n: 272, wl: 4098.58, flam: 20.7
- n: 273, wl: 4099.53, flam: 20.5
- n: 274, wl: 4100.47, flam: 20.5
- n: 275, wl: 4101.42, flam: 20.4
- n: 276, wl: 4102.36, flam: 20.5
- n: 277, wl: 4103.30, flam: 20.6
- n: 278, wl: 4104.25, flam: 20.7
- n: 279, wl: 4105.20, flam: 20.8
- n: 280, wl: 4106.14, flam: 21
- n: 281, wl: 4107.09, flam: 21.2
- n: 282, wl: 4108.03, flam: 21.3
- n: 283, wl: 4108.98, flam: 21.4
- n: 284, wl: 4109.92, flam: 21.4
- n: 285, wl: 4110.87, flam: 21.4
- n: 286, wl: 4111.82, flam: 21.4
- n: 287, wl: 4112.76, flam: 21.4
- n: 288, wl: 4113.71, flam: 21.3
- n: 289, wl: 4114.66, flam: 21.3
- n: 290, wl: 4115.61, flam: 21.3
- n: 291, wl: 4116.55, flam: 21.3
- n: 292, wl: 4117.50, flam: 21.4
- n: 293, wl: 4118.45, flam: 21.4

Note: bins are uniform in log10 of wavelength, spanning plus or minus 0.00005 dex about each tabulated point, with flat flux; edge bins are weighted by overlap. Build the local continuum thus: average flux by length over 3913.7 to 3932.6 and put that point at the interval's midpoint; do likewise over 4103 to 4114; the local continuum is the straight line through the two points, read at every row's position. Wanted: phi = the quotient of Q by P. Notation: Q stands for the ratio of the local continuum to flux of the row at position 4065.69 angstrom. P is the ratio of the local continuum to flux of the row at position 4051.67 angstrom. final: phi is 1.00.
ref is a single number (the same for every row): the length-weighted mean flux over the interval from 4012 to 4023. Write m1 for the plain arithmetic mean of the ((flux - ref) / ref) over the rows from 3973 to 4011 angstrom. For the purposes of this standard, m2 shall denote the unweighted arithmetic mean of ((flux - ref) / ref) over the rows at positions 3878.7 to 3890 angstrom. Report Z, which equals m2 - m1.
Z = -0.051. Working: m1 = -0.016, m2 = -0.07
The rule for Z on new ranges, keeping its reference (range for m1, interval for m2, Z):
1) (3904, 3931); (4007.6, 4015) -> 0.035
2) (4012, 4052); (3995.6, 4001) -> -0.004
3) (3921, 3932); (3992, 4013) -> 0.091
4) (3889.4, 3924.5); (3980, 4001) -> 0.037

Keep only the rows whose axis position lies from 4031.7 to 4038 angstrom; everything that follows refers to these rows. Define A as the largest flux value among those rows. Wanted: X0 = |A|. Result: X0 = 20.5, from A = 20.5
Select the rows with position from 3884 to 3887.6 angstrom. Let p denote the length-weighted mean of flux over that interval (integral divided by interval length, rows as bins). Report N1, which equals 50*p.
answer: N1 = 917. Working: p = 18.3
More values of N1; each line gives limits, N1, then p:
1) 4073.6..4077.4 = 1038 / 20.8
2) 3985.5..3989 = 1018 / 20.4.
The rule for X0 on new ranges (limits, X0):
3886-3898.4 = 20.1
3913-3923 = 20.0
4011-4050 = 20.7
